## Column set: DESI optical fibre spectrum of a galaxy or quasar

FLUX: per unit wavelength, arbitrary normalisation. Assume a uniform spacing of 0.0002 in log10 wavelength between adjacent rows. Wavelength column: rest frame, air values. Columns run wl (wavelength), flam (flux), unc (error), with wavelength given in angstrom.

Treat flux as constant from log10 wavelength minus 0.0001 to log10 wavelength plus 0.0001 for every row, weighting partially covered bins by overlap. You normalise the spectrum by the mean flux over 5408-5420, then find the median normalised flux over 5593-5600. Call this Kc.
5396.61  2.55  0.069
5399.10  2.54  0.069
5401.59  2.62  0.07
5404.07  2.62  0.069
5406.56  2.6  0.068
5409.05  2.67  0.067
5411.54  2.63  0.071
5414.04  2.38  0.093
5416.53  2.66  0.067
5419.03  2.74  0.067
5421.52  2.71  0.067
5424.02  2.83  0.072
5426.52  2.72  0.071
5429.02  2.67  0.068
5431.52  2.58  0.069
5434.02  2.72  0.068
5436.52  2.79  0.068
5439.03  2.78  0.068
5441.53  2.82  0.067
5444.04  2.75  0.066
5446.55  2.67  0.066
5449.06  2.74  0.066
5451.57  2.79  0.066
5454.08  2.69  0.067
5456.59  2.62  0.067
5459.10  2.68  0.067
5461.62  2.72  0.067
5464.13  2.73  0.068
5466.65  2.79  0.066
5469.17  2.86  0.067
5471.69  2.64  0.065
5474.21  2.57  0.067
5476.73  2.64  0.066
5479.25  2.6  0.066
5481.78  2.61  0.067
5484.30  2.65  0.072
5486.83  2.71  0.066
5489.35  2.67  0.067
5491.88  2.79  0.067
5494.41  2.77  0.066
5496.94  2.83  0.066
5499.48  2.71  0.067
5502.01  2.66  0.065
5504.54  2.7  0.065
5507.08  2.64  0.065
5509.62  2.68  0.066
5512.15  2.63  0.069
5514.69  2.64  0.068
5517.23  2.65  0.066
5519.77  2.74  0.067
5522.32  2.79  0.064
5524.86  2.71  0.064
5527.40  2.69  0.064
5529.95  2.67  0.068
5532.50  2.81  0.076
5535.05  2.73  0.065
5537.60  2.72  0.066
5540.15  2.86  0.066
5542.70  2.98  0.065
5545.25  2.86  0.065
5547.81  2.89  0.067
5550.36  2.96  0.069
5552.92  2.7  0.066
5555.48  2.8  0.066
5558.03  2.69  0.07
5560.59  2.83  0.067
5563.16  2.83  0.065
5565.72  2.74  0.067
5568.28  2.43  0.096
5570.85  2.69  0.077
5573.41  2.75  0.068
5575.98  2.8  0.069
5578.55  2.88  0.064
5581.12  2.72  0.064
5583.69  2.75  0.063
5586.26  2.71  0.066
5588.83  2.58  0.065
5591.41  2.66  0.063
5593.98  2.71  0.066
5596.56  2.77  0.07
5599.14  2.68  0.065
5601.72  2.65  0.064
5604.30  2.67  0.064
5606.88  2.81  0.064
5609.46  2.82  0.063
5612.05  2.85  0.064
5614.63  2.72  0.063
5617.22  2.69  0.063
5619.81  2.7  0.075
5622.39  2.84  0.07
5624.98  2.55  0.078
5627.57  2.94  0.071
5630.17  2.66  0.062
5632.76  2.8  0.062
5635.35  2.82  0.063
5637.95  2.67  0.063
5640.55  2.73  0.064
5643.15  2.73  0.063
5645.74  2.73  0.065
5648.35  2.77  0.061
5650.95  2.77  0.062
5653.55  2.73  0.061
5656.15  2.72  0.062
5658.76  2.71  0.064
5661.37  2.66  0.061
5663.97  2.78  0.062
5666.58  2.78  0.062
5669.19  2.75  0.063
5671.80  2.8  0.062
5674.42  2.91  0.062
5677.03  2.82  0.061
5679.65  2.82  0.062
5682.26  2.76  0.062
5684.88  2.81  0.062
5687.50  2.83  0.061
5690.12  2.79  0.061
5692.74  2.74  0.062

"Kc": 1.04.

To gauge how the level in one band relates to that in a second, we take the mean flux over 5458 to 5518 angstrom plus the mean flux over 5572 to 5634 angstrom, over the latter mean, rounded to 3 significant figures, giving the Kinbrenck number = 1.98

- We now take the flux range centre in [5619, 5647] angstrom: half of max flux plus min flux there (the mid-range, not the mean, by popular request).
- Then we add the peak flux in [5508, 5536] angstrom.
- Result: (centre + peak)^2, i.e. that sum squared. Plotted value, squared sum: 30.9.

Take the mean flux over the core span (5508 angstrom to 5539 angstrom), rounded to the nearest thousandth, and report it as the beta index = 2.705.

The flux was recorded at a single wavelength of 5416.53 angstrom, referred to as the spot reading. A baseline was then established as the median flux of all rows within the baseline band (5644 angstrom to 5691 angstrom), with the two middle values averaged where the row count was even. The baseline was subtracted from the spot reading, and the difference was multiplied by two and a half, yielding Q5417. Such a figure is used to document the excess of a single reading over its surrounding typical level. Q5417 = -0.29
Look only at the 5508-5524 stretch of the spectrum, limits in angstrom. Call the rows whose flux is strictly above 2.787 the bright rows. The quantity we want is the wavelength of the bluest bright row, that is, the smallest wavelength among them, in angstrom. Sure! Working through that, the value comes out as 5522.32 angstrom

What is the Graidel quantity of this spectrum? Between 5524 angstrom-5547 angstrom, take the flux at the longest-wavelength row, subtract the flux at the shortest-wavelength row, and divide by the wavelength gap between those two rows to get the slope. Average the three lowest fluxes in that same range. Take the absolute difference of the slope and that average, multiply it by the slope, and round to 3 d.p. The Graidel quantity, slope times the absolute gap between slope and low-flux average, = 0.020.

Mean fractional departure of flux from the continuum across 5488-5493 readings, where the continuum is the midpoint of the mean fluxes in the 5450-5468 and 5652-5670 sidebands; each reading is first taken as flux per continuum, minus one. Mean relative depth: 0.00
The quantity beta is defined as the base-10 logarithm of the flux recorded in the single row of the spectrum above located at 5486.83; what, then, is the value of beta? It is 0.433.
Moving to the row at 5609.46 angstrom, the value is 0.450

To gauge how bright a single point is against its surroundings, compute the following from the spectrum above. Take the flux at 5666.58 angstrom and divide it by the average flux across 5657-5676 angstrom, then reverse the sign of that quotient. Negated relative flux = -1.00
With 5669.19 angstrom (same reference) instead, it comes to -0.99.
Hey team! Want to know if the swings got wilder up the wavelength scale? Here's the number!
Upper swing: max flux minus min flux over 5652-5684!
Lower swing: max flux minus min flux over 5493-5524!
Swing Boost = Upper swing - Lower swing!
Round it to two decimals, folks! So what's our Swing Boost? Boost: 0.05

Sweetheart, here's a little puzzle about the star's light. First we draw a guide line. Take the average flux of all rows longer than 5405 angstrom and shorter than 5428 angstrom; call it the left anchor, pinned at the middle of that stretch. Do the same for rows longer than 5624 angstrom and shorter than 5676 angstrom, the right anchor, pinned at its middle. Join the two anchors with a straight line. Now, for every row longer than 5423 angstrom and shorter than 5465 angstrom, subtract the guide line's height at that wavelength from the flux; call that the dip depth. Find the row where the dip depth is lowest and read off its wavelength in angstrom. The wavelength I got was 5431.52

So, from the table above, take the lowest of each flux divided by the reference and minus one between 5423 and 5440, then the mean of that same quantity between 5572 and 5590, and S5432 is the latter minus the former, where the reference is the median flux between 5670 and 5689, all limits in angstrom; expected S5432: 0.057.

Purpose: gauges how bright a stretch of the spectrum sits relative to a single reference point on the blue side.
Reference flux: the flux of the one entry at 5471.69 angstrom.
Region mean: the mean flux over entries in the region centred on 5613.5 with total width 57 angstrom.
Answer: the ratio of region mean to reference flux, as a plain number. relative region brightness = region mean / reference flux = 1.03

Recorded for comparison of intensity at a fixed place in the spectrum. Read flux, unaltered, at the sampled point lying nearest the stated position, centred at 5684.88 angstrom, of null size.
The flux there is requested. 2.81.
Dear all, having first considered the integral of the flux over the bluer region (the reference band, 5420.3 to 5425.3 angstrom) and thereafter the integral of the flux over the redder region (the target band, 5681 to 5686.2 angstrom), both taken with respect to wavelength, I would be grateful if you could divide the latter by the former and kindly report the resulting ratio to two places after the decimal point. 1.05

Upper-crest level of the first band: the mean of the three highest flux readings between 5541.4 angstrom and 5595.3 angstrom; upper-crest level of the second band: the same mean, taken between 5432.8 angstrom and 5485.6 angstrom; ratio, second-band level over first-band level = 0.96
